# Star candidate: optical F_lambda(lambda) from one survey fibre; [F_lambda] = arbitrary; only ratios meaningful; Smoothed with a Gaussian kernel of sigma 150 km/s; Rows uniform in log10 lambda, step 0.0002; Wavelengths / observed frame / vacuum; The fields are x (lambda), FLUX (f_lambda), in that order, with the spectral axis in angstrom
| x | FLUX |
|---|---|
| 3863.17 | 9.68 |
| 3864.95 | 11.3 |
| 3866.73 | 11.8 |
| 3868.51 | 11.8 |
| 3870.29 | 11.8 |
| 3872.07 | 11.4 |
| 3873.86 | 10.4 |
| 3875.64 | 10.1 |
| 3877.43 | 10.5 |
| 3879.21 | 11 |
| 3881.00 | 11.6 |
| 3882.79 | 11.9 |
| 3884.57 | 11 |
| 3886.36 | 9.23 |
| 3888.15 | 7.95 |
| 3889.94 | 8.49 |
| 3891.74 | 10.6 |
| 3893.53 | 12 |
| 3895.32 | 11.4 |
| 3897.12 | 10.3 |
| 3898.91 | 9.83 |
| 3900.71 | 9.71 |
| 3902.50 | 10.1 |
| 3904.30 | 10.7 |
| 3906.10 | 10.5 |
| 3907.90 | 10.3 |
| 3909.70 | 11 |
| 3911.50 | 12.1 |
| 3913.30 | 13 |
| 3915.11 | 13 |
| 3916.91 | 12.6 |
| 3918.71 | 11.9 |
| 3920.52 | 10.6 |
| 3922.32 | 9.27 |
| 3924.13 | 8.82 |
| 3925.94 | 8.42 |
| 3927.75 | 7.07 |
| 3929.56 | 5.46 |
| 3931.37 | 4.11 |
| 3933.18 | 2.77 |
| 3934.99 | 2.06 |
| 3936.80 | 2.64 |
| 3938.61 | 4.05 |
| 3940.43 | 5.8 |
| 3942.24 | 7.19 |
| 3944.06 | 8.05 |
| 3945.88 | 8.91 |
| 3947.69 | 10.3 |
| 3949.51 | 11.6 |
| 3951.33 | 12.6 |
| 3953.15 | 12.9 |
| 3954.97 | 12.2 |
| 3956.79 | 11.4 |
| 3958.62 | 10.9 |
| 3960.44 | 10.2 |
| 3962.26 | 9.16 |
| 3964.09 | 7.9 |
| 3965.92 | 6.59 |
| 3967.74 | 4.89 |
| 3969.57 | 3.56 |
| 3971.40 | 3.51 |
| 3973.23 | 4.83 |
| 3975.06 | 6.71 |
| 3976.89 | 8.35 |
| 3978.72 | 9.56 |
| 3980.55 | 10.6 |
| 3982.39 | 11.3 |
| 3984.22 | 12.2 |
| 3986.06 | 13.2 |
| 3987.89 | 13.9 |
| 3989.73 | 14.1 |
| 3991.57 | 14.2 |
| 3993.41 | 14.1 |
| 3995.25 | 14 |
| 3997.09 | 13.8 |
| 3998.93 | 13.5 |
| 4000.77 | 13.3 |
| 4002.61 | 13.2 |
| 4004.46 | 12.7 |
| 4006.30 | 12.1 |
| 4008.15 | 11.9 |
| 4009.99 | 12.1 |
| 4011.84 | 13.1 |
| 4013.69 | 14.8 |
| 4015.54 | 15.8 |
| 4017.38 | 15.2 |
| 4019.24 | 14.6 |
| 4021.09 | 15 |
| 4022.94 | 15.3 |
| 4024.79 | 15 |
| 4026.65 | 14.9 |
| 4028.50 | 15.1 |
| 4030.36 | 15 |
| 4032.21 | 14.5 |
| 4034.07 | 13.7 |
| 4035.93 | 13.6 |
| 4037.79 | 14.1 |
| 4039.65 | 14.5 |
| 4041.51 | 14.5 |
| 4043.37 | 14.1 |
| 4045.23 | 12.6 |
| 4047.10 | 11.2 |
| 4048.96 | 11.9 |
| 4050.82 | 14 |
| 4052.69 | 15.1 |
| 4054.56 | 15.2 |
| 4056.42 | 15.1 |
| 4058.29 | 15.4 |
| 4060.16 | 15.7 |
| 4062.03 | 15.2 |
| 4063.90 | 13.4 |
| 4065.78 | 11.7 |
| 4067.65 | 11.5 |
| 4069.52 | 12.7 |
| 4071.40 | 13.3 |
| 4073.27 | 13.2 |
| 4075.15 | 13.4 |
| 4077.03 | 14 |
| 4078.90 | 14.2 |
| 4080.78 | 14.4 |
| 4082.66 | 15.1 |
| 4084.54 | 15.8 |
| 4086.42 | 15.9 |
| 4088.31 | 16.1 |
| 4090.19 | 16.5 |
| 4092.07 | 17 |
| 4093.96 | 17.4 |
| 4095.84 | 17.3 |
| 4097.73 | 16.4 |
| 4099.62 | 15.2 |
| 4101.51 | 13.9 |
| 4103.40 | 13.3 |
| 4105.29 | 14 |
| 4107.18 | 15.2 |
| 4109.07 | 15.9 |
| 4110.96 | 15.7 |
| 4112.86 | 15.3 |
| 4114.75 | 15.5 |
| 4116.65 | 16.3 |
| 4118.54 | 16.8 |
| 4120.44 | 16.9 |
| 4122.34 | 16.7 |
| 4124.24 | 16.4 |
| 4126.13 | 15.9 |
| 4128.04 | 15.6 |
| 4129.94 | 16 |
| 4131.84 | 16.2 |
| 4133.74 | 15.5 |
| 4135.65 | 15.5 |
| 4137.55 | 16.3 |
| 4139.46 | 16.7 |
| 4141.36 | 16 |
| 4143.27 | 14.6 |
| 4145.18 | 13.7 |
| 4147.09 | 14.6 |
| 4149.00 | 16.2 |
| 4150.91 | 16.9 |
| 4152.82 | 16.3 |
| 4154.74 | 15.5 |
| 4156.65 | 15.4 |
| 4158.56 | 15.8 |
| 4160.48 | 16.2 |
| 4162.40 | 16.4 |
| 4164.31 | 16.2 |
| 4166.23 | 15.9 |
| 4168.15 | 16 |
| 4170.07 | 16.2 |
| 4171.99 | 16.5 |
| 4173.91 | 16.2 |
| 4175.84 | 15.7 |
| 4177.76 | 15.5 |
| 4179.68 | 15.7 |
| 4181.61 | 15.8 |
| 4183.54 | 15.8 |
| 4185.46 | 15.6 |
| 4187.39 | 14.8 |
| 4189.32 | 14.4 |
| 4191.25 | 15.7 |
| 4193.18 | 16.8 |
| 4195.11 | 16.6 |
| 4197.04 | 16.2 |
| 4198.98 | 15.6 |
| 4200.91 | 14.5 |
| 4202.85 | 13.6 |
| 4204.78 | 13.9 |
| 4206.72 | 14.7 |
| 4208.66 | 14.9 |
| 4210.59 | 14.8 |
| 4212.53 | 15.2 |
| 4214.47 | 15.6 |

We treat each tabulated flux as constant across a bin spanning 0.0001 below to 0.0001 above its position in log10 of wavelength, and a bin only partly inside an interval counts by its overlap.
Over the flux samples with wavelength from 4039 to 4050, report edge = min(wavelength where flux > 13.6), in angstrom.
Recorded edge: 4039.65 angstrom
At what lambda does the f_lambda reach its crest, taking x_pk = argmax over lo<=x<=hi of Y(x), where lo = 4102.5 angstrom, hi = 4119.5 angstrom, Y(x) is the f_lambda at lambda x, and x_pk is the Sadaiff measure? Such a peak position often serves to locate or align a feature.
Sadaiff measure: 4118.54 angstrom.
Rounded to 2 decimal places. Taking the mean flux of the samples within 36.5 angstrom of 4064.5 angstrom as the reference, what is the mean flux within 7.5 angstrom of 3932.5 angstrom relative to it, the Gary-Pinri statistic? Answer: 0.32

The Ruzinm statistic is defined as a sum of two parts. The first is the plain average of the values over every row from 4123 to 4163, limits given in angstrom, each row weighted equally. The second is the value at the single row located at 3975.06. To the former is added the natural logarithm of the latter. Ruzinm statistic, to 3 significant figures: 17.7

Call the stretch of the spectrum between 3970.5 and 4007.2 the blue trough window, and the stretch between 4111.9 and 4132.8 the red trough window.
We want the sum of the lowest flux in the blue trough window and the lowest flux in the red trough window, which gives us 18.8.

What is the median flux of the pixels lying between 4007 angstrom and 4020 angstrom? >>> 15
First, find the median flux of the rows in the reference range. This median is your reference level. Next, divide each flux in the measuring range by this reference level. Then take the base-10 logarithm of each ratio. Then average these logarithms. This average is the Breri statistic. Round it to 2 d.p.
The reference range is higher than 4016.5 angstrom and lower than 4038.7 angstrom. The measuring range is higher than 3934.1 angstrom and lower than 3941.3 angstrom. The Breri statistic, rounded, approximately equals -0.65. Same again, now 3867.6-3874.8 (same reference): -0.12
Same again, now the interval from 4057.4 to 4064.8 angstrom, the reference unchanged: 0.00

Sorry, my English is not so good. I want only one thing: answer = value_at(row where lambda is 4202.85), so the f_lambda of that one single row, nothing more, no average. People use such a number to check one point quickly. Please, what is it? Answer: 13.6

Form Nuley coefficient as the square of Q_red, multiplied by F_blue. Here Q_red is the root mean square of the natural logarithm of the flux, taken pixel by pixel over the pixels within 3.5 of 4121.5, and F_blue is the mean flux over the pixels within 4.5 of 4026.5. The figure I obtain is 119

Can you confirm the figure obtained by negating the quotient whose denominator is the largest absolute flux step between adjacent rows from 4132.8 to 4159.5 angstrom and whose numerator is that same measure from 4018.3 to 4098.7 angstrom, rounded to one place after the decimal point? -1.3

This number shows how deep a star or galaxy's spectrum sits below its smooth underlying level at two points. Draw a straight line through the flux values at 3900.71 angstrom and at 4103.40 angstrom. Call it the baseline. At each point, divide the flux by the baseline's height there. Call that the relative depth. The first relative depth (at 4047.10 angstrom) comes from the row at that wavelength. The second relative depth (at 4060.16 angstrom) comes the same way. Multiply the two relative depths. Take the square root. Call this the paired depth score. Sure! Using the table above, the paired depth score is 1.07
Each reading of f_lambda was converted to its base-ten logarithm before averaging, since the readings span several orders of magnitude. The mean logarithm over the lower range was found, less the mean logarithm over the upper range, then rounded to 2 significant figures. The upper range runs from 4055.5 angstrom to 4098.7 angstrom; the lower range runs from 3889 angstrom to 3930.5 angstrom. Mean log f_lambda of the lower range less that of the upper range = -0.16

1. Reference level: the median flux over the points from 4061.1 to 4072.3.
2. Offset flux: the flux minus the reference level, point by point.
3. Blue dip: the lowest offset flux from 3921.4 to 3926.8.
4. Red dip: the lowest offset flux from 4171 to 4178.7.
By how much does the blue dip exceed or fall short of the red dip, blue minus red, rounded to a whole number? -7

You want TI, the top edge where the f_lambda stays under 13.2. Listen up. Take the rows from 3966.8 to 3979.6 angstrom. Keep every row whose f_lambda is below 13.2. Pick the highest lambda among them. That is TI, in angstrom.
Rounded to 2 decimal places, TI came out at 3978.72 angstrom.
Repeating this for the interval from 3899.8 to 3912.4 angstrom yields 3911.50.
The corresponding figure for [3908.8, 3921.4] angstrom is 3920.52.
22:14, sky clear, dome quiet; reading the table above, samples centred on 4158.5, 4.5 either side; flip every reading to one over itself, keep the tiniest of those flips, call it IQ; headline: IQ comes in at 0.061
